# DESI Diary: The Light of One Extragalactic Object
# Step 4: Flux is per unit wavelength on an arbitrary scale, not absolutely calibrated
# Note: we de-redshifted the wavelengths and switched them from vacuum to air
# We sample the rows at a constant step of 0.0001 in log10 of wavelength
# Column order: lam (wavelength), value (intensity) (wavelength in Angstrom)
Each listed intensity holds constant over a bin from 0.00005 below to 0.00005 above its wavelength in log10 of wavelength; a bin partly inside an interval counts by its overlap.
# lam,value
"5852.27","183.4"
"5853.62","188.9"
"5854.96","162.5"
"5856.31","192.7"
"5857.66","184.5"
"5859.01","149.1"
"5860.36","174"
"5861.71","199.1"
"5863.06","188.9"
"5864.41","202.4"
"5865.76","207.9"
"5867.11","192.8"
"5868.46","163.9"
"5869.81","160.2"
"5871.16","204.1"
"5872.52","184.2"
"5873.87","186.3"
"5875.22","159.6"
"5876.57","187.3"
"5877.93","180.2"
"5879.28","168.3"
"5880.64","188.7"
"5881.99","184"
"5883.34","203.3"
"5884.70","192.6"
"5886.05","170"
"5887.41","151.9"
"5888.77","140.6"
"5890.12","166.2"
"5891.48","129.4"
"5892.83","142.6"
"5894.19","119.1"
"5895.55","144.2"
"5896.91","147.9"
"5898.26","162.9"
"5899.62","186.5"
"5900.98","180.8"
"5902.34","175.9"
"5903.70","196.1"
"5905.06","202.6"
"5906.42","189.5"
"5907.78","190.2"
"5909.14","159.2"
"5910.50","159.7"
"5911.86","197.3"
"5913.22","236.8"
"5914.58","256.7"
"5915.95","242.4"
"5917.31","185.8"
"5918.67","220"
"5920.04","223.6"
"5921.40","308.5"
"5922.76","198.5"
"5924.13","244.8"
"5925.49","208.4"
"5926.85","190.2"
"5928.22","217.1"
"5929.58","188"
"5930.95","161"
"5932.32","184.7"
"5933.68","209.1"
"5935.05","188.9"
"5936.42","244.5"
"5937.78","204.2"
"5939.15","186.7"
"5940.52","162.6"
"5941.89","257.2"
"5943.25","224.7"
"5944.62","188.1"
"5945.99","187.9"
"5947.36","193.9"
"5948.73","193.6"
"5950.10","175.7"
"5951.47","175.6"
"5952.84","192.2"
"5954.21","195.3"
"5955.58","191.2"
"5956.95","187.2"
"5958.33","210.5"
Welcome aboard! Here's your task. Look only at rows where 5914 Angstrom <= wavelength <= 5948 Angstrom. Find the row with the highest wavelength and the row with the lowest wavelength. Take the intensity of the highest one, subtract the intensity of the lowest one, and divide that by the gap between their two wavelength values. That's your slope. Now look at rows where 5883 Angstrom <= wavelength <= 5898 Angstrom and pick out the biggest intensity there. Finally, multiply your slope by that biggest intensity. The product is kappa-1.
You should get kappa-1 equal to -389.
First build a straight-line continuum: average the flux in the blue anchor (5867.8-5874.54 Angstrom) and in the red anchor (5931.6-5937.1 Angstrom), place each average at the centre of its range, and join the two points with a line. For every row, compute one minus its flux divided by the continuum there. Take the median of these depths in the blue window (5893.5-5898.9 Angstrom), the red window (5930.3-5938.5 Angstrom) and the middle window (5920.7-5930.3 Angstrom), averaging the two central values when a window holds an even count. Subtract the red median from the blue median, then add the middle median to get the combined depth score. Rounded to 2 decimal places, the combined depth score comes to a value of 0.15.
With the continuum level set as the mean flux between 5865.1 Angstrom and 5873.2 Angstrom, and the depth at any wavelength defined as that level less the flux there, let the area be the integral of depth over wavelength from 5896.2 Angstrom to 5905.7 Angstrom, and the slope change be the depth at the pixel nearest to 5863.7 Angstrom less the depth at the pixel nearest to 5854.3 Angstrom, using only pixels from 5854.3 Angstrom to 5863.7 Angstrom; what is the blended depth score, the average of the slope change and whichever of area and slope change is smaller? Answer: -26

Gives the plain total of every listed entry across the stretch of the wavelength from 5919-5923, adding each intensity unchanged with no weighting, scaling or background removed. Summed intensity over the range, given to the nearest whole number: 731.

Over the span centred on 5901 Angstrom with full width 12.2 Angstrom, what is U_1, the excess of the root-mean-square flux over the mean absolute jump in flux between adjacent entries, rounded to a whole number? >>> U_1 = 166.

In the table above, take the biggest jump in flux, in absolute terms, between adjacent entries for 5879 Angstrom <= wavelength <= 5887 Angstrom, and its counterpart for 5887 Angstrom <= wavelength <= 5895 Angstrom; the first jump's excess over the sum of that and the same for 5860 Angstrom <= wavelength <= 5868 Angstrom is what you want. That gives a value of -39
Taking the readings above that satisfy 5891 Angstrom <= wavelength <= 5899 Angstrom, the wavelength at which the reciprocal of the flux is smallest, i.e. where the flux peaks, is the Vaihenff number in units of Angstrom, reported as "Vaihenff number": 5898.26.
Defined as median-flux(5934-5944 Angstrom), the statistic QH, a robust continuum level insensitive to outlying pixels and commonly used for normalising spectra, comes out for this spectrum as 204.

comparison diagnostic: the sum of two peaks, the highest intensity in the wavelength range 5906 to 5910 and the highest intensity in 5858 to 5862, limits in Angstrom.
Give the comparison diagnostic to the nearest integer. 389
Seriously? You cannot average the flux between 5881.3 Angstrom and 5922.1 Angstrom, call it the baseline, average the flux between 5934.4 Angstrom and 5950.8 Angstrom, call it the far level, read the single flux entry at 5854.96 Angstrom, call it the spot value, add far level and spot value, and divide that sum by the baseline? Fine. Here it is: 1.96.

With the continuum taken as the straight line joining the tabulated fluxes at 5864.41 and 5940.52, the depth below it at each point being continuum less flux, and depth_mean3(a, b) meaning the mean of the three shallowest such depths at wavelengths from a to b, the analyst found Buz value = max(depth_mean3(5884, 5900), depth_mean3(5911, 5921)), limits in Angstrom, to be 5.9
